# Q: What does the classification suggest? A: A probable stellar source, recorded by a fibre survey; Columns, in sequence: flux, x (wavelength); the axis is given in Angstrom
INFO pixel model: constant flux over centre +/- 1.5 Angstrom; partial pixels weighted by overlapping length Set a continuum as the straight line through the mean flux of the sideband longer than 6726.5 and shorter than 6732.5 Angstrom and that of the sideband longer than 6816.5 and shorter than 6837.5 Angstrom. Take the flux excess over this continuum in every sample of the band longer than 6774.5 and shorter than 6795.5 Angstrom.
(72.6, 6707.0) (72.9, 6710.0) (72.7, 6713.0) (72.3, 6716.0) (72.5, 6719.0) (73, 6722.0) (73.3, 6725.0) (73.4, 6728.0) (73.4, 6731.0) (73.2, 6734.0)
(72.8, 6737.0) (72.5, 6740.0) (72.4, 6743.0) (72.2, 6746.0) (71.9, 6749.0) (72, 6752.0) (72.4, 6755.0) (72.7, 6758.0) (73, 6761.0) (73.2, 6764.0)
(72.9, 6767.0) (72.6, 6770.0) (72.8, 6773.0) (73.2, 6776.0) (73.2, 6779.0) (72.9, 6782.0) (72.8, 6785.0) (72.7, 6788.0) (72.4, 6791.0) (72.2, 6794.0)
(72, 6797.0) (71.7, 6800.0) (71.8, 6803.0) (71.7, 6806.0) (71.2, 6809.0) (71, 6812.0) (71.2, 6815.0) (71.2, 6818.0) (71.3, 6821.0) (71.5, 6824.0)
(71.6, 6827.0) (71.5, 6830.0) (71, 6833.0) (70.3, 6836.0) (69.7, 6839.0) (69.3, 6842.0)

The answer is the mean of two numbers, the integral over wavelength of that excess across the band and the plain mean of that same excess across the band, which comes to 7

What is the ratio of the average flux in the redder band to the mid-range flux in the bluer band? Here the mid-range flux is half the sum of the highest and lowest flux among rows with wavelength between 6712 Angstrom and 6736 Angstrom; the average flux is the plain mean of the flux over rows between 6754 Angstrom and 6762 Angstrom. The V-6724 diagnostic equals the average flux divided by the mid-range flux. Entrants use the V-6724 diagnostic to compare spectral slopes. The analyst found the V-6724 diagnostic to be 0.998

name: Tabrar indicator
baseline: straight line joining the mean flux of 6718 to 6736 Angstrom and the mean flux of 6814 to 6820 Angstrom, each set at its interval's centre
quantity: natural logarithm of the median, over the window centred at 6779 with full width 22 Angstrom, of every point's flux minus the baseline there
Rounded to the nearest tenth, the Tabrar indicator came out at -0.1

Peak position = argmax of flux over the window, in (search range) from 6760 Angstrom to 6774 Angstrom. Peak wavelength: 6764.0 Angstrom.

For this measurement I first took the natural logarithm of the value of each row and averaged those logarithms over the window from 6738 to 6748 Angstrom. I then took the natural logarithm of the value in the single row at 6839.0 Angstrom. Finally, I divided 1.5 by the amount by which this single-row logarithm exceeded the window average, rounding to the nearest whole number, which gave -40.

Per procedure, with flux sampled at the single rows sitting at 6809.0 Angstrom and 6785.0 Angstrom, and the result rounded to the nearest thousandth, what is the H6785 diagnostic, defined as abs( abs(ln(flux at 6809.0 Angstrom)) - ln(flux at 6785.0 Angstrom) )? 0.022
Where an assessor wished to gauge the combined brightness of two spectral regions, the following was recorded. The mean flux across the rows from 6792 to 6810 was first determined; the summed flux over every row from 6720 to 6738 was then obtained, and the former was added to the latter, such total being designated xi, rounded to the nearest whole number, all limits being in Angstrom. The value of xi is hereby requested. 511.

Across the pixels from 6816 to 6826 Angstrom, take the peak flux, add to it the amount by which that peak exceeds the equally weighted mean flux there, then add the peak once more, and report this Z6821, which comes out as 143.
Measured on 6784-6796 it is 146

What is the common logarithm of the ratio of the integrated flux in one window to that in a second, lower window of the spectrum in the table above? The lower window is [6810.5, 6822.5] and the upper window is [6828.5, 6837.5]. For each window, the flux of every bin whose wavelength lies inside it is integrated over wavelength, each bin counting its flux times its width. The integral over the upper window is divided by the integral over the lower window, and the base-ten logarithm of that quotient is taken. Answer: -0.1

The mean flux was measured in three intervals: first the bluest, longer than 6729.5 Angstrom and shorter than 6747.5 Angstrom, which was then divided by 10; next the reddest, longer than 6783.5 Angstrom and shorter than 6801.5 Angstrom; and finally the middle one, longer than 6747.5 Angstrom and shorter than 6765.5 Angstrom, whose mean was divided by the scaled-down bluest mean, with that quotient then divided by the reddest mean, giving 0.138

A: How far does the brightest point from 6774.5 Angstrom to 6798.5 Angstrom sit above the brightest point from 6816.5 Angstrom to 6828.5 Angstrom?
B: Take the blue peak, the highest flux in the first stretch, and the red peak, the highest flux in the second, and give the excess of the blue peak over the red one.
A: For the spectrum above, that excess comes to 1.6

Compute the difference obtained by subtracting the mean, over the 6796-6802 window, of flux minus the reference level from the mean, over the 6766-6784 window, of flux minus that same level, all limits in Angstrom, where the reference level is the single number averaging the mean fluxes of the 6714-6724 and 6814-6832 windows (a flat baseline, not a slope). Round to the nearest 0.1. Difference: 1.1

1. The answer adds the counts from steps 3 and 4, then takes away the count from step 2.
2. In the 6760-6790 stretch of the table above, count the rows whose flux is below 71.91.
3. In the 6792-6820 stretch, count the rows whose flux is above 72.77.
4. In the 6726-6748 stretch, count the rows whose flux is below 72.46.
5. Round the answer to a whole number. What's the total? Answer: 2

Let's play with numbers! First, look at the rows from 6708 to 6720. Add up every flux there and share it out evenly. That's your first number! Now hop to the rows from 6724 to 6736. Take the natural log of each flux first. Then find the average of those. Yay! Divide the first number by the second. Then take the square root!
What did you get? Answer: 4.11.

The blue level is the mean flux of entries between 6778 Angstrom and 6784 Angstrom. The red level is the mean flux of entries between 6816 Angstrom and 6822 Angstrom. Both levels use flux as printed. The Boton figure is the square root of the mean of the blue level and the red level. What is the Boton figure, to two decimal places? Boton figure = 8.49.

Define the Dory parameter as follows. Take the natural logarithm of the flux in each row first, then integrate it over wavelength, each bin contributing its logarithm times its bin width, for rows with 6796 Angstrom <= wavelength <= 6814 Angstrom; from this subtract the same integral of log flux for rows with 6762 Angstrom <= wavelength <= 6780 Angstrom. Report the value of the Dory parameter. -0.4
